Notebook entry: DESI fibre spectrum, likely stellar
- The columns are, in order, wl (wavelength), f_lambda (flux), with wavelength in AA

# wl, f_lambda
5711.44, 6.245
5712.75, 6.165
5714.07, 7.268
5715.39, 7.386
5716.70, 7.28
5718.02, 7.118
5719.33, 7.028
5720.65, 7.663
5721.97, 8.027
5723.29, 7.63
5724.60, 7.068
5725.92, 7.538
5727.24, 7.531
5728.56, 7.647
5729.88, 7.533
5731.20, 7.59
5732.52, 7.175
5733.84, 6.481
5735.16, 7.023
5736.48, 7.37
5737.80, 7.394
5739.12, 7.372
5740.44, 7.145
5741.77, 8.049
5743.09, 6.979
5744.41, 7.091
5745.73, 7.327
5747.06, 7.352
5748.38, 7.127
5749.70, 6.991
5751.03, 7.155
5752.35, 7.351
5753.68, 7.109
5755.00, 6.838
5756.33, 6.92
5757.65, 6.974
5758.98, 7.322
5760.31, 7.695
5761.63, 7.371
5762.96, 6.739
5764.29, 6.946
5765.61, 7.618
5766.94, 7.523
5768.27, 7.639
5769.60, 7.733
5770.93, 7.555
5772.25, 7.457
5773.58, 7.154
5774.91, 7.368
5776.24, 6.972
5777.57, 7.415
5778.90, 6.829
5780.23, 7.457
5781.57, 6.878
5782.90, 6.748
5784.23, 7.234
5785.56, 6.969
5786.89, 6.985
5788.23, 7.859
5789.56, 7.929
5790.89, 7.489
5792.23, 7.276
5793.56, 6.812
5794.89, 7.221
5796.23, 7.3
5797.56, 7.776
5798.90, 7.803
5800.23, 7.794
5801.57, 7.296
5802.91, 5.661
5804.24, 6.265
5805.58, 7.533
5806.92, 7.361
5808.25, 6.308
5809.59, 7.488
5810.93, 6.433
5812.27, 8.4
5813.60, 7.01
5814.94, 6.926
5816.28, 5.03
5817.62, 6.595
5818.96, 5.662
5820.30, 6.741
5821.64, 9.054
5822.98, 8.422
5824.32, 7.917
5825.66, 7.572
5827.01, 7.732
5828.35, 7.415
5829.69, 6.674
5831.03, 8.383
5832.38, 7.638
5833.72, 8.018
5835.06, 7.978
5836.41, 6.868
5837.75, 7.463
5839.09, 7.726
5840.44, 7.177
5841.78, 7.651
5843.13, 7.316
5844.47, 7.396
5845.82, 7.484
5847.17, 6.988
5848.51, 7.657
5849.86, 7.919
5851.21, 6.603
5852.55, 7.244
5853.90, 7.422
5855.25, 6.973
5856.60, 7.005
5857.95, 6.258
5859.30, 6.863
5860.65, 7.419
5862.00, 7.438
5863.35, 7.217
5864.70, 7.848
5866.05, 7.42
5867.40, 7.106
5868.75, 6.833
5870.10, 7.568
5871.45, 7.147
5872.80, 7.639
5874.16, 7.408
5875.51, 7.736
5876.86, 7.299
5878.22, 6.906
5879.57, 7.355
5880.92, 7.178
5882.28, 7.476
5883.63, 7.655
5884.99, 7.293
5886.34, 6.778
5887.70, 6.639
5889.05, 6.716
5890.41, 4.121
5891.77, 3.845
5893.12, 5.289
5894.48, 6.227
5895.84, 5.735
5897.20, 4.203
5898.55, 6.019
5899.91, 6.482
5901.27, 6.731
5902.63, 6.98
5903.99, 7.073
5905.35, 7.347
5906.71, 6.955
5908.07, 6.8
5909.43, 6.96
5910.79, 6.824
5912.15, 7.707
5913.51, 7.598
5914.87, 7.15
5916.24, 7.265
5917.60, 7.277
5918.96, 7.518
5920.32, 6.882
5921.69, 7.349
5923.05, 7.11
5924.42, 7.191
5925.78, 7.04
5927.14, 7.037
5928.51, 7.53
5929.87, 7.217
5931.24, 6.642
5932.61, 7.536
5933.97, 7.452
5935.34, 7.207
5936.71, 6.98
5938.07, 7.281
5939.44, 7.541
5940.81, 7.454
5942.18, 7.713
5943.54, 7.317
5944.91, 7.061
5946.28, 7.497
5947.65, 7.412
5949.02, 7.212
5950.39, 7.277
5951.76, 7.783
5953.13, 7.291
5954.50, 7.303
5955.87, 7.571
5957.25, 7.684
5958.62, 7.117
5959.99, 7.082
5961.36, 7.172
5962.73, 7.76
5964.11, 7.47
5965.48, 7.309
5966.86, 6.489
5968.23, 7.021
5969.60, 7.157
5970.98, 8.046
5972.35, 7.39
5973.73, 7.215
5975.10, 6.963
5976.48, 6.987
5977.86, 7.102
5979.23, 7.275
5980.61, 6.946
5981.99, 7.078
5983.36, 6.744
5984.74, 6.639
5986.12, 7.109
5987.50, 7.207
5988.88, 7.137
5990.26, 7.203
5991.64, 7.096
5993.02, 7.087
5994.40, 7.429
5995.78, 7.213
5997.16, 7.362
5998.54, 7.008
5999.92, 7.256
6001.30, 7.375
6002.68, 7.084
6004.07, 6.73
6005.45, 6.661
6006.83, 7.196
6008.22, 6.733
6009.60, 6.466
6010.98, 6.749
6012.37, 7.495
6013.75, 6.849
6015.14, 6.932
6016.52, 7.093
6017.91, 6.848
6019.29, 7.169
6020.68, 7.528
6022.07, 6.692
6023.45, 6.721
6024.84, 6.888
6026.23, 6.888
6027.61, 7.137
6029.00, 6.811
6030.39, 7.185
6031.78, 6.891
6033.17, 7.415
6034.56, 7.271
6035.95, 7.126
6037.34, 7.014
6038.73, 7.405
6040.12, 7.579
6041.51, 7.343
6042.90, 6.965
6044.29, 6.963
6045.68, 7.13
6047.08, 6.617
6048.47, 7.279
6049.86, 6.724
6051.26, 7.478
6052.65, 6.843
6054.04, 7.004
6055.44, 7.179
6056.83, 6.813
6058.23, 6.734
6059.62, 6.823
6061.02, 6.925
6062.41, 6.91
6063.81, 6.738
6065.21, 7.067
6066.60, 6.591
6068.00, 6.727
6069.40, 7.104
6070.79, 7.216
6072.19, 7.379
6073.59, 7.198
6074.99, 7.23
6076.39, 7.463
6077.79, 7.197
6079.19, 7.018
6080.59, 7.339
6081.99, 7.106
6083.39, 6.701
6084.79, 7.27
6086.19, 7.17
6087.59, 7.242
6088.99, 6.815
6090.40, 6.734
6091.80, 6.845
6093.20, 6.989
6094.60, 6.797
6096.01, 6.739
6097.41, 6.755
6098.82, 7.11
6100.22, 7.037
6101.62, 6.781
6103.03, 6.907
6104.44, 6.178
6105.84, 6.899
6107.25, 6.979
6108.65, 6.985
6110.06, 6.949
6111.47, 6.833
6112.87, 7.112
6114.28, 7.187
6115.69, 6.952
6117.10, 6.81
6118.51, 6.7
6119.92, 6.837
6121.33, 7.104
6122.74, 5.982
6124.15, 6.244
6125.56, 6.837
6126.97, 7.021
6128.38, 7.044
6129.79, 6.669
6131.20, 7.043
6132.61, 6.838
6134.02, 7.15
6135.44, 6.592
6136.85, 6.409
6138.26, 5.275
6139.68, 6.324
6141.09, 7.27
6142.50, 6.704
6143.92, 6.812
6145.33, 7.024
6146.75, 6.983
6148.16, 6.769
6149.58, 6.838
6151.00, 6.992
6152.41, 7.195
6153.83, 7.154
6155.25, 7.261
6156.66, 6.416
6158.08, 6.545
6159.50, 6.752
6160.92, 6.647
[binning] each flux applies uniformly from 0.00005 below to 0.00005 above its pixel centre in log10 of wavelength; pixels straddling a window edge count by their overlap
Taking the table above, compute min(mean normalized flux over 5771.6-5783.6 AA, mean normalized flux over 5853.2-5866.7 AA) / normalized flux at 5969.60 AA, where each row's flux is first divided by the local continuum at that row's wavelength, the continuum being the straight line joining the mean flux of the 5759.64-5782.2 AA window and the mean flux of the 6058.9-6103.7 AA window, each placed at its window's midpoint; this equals 0.97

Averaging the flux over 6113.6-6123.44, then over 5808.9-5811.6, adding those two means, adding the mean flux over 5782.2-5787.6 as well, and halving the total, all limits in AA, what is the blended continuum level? 10.4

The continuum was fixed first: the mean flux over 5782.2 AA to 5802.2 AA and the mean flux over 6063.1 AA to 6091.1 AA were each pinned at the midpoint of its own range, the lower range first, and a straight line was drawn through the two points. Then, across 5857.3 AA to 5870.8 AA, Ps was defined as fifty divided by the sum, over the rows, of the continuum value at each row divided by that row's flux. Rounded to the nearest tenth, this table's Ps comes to 4.9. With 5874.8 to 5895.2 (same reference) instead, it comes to 2.9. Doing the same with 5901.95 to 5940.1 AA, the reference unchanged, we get 1.8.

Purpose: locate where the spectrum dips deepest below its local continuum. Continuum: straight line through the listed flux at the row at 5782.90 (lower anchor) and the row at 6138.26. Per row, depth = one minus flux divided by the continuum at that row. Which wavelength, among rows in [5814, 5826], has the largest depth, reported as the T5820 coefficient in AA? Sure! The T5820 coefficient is 5816.28 AA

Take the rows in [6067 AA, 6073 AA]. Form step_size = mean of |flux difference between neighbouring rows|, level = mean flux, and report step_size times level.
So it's 1.5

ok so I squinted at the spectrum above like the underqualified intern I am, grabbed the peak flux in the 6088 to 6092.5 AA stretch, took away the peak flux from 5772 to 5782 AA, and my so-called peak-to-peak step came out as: -0.6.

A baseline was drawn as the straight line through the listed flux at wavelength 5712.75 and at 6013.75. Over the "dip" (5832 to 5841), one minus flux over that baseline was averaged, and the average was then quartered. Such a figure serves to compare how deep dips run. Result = -0.043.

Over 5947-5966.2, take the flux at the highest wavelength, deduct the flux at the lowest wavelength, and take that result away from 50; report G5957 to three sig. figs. 50.1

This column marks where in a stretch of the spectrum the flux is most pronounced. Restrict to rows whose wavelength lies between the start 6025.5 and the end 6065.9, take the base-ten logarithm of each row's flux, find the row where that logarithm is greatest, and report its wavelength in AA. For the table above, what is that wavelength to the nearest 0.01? 6040.12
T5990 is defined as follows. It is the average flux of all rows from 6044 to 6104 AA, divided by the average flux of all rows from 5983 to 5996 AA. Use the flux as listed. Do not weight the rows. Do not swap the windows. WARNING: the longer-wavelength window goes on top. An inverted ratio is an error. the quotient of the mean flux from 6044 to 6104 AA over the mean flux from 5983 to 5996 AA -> 0.99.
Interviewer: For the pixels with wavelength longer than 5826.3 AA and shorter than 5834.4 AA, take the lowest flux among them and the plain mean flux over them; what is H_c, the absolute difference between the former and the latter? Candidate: 1.0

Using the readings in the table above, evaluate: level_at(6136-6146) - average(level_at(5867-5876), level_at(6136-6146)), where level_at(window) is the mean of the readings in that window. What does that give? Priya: -0.40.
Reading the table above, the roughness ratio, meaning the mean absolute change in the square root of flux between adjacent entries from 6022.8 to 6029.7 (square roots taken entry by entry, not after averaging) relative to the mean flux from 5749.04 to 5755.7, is 0.0050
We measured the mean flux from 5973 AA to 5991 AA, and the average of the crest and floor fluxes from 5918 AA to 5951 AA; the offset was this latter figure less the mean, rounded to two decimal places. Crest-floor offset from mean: 0.13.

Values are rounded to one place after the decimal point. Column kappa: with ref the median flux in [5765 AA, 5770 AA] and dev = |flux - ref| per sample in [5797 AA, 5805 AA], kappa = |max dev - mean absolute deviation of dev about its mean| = 1.3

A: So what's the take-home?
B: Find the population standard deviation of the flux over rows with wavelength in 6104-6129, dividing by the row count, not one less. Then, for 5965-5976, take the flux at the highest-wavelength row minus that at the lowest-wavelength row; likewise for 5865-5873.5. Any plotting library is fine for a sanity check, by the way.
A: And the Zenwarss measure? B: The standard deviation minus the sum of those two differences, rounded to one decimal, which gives 0.5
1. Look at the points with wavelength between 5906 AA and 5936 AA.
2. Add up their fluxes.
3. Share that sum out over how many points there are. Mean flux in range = 7.19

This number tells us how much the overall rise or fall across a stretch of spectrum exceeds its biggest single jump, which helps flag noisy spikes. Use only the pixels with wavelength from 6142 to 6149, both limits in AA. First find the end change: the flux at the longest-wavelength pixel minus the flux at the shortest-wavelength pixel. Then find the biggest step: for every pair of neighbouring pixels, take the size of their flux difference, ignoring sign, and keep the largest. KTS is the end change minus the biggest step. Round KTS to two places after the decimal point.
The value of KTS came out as -0.15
